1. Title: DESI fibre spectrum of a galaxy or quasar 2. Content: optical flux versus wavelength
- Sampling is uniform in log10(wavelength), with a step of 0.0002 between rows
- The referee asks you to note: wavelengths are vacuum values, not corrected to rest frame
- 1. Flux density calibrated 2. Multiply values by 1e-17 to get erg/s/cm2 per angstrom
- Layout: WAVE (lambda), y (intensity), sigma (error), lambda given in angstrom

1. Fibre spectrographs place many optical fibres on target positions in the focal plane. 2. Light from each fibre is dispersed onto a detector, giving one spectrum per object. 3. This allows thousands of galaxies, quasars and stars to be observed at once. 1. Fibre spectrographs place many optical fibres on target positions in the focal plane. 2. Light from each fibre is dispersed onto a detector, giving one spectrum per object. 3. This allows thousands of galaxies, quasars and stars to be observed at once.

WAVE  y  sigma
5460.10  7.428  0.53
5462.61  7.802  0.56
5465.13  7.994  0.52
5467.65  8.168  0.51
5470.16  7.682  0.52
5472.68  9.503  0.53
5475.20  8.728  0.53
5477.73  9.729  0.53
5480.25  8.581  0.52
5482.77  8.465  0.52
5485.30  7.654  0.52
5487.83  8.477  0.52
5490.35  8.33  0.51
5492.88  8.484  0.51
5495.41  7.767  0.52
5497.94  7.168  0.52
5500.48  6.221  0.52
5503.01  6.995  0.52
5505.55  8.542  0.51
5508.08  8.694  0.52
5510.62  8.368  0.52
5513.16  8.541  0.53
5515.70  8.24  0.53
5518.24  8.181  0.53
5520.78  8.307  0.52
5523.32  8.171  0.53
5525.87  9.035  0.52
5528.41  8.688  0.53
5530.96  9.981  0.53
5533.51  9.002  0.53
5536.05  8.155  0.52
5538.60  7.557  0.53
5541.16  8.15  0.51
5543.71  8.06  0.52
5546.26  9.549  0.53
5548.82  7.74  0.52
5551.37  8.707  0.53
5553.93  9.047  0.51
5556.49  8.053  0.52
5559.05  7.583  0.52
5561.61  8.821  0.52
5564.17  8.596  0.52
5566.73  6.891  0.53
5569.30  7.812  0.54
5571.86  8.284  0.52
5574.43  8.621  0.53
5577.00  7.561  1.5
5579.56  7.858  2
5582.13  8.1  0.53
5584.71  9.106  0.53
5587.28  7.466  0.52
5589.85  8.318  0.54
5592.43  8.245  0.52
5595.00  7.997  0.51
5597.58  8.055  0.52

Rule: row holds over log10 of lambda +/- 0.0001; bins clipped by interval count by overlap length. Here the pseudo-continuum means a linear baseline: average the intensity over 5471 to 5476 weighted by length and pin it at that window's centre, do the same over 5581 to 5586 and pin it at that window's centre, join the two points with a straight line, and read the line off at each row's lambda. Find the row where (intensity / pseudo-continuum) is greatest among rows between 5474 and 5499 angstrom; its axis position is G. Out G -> 5477.73 angstrom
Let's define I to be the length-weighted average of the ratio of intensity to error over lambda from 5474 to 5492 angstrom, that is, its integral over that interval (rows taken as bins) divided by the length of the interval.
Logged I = 16.4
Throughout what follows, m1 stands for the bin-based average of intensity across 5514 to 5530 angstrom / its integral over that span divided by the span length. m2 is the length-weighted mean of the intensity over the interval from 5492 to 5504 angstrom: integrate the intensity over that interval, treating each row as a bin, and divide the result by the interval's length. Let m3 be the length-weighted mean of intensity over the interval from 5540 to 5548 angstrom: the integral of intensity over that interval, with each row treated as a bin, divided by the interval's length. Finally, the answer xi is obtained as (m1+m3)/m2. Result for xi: 2.33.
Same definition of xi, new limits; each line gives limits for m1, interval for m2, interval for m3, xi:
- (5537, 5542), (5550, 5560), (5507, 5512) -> 1.95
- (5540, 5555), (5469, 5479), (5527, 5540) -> 1.93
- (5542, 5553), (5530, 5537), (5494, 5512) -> 1.79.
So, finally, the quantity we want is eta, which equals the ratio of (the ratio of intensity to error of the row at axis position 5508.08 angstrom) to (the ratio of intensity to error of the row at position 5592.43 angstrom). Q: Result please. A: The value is 1.1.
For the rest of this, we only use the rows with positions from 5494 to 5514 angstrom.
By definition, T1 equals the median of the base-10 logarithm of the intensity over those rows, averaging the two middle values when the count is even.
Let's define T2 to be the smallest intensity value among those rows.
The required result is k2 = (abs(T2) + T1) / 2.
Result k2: 3.56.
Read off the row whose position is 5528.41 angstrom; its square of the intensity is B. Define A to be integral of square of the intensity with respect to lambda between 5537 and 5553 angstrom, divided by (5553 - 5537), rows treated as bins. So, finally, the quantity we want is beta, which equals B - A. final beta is 6.0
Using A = 69.4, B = 75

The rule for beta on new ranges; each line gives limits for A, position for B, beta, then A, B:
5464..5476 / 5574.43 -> 3.2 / 71.2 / 74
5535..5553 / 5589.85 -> 0.1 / 69.1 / 69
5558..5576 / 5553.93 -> 16.1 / 65.8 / 82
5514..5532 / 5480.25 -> -1.3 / 75.0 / 74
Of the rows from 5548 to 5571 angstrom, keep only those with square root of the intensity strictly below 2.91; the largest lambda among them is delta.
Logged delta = 5569.30 angstrom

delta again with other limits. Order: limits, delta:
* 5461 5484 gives 5482.77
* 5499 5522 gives 5520.78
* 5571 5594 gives 5592.43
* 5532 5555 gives 5548.82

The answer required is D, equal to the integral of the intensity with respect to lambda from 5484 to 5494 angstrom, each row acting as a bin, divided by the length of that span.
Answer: 8.23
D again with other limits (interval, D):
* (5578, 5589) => 8.13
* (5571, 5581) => 8.08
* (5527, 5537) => 8.99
